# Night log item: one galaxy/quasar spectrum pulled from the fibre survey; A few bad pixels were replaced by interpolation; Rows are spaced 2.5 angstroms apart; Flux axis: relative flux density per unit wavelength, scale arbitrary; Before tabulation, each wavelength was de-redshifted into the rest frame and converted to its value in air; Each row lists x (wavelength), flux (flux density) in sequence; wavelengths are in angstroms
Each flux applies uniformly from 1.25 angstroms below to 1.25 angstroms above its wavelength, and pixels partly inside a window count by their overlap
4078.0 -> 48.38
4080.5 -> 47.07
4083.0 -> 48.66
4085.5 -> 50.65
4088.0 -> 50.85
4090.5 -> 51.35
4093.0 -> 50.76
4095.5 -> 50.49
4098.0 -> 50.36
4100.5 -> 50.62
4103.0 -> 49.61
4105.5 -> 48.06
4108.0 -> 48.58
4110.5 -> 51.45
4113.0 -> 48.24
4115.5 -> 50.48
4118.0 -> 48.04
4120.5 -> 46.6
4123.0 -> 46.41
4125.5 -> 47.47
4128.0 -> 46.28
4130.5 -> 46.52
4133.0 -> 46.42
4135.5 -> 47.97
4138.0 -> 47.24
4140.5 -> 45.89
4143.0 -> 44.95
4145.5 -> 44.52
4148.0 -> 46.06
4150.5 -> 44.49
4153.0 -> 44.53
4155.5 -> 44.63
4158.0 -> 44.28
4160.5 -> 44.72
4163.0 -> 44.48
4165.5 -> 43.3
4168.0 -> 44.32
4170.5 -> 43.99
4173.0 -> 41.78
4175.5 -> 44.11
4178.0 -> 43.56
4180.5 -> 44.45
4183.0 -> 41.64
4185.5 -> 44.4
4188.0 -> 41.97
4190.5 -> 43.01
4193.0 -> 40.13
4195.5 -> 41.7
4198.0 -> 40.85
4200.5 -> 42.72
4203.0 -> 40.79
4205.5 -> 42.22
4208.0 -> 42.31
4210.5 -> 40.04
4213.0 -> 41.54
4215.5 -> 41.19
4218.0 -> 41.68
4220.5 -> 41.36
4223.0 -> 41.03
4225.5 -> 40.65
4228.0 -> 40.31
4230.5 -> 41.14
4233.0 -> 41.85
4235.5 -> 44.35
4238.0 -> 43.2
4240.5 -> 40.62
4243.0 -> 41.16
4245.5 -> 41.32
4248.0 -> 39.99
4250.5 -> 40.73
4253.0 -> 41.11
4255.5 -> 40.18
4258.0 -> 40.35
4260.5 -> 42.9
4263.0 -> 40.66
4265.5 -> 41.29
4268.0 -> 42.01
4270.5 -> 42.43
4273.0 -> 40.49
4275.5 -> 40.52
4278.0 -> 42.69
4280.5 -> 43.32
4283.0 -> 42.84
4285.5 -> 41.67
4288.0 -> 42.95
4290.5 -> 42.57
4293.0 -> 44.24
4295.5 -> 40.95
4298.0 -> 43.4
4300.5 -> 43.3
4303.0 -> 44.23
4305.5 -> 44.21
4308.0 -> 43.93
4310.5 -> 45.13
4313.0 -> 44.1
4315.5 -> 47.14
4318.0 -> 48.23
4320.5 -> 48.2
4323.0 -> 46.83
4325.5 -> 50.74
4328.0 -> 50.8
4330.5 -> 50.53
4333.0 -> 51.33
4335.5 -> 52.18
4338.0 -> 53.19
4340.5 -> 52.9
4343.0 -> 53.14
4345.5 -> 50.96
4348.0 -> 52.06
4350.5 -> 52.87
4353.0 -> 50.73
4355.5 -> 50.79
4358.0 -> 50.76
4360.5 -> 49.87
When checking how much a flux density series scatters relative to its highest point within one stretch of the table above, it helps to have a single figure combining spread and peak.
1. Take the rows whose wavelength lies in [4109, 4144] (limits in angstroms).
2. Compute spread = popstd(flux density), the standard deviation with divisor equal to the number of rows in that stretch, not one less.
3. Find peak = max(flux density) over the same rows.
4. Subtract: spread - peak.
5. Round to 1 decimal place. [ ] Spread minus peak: -49.8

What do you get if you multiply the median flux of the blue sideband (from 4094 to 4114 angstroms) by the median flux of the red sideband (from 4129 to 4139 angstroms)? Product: 2343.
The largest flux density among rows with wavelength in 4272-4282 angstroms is 43.32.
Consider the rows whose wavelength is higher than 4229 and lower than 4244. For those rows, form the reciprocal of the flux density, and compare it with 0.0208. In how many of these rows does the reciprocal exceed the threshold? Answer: 6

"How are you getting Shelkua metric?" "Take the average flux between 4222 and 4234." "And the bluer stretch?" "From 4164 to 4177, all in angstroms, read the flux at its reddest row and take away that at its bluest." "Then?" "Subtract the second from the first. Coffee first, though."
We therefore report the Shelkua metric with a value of 40.2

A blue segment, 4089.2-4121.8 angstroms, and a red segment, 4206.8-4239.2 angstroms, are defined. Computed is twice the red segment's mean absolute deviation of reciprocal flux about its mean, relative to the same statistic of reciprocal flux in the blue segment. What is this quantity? 1.8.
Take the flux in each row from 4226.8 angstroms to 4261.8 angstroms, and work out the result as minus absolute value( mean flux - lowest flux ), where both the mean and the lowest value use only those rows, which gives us -1.4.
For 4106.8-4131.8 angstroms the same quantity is -1.7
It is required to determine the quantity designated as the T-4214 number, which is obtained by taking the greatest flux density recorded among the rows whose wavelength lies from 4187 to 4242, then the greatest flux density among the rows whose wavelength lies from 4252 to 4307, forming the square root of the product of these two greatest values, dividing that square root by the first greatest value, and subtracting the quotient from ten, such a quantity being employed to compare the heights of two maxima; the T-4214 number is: 9.00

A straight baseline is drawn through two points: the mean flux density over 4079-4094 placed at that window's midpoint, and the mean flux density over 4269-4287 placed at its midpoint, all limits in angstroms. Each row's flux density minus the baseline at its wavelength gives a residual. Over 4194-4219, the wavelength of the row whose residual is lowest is 4210.5 angstroms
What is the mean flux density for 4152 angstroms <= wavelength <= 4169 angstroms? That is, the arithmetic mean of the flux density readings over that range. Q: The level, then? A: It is 44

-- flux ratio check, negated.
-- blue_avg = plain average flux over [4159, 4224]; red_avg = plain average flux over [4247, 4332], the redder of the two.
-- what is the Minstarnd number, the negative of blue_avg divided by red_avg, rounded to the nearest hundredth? -0.97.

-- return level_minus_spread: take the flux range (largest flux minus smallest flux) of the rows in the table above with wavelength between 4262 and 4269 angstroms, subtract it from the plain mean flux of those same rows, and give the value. 40.0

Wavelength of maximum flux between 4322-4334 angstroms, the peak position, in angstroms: 4333.0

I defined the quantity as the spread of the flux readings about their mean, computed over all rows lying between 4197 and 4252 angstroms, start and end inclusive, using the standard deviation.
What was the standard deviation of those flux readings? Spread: 1.0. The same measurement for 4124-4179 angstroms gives 1.5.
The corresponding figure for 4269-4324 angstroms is 2.2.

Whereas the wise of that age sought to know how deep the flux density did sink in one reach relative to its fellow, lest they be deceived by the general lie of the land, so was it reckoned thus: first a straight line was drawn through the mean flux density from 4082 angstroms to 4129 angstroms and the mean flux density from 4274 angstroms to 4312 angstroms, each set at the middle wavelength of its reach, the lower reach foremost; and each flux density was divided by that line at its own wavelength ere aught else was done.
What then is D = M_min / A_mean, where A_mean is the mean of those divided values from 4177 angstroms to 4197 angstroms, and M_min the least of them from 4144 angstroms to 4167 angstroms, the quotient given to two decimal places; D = 1.00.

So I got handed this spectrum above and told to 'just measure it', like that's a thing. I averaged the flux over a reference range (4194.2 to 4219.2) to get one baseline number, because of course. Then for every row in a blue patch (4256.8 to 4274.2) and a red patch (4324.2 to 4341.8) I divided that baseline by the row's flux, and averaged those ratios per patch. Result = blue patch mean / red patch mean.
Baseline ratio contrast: 1.25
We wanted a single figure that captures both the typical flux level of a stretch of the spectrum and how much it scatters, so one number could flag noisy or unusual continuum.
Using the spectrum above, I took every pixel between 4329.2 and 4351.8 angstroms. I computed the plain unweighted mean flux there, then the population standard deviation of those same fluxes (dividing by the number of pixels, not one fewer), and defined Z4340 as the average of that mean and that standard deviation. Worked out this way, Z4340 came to 27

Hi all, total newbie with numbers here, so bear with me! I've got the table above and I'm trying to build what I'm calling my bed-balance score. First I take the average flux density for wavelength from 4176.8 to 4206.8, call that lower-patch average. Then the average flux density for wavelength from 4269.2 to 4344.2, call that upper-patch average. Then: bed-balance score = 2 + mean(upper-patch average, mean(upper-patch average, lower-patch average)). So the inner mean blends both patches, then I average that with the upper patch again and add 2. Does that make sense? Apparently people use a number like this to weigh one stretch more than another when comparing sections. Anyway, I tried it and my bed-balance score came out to 47.0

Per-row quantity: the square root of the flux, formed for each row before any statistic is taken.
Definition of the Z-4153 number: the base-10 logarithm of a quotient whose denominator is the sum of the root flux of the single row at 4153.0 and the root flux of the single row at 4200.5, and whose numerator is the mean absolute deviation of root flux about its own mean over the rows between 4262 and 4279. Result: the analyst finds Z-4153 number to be -2.33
